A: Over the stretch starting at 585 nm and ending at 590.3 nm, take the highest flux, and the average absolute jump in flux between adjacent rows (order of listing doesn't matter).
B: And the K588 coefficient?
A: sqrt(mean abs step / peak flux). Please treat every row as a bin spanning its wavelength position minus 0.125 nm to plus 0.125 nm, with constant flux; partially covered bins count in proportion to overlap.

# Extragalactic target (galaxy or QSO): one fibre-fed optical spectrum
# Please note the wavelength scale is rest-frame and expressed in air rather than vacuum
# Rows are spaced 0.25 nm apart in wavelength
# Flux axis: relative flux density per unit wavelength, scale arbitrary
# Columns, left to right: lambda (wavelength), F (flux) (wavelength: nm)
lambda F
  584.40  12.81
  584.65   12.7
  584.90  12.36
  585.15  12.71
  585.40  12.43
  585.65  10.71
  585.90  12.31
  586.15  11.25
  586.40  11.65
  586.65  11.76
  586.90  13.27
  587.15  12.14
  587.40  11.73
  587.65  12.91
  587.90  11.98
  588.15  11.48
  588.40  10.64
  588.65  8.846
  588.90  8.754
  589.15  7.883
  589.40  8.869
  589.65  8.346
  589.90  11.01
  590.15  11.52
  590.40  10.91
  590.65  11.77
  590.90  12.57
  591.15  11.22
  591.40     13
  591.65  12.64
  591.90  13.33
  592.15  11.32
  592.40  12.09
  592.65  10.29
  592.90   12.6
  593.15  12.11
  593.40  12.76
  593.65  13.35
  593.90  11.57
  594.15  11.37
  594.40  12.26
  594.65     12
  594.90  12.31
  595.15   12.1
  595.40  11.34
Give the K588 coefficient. 0.268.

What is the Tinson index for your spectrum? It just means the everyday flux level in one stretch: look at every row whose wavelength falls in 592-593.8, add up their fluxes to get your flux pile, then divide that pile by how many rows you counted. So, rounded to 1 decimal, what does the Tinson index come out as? 12.1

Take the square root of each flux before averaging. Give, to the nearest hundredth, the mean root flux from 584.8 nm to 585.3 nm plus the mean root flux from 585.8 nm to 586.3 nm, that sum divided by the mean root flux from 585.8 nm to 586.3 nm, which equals 2.03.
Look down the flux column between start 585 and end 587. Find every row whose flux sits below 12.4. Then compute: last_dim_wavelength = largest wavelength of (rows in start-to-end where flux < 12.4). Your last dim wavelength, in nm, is 586.65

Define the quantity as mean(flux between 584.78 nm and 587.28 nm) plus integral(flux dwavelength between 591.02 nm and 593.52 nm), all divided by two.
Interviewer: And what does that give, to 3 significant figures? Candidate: 21.2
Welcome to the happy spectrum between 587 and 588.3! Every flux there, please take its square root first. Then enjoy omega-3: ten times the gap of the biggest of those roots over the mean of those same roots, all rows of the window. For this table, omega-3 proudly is 1.23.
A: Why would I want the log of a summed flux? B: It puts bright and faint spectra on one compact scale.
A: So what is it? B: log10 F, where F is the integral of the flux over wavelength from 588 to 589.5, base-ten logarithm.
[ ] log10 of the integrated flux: 1.15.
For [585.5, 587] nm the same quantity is 1.25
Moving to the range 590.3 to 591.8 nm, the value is 1.26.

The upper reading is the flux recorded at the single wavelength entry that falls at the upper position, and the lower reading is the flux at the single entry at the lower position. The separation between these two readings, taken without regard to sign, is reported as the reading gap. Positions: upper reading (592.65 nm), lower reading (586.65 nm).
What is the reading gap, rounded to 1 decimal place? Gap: 1.5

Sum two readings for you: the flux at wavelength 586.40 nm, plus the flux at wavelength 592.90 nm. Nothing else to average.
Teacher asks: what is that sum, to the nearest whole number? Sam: 24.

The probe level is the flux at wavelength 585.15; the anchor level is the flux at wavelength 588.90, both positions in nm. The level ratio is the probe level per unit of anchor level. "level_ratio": 1.45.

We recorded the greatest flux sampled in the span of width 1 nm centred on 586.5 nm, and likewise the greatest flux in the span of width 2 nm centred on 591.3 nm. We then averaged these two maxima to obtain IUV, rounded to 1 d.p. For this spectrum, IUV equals 13.3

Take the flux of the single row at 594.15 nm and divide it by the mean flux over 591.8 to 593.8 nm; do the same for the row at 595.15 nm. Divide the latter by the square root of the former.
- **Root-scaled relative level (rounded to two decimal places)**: 1.03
